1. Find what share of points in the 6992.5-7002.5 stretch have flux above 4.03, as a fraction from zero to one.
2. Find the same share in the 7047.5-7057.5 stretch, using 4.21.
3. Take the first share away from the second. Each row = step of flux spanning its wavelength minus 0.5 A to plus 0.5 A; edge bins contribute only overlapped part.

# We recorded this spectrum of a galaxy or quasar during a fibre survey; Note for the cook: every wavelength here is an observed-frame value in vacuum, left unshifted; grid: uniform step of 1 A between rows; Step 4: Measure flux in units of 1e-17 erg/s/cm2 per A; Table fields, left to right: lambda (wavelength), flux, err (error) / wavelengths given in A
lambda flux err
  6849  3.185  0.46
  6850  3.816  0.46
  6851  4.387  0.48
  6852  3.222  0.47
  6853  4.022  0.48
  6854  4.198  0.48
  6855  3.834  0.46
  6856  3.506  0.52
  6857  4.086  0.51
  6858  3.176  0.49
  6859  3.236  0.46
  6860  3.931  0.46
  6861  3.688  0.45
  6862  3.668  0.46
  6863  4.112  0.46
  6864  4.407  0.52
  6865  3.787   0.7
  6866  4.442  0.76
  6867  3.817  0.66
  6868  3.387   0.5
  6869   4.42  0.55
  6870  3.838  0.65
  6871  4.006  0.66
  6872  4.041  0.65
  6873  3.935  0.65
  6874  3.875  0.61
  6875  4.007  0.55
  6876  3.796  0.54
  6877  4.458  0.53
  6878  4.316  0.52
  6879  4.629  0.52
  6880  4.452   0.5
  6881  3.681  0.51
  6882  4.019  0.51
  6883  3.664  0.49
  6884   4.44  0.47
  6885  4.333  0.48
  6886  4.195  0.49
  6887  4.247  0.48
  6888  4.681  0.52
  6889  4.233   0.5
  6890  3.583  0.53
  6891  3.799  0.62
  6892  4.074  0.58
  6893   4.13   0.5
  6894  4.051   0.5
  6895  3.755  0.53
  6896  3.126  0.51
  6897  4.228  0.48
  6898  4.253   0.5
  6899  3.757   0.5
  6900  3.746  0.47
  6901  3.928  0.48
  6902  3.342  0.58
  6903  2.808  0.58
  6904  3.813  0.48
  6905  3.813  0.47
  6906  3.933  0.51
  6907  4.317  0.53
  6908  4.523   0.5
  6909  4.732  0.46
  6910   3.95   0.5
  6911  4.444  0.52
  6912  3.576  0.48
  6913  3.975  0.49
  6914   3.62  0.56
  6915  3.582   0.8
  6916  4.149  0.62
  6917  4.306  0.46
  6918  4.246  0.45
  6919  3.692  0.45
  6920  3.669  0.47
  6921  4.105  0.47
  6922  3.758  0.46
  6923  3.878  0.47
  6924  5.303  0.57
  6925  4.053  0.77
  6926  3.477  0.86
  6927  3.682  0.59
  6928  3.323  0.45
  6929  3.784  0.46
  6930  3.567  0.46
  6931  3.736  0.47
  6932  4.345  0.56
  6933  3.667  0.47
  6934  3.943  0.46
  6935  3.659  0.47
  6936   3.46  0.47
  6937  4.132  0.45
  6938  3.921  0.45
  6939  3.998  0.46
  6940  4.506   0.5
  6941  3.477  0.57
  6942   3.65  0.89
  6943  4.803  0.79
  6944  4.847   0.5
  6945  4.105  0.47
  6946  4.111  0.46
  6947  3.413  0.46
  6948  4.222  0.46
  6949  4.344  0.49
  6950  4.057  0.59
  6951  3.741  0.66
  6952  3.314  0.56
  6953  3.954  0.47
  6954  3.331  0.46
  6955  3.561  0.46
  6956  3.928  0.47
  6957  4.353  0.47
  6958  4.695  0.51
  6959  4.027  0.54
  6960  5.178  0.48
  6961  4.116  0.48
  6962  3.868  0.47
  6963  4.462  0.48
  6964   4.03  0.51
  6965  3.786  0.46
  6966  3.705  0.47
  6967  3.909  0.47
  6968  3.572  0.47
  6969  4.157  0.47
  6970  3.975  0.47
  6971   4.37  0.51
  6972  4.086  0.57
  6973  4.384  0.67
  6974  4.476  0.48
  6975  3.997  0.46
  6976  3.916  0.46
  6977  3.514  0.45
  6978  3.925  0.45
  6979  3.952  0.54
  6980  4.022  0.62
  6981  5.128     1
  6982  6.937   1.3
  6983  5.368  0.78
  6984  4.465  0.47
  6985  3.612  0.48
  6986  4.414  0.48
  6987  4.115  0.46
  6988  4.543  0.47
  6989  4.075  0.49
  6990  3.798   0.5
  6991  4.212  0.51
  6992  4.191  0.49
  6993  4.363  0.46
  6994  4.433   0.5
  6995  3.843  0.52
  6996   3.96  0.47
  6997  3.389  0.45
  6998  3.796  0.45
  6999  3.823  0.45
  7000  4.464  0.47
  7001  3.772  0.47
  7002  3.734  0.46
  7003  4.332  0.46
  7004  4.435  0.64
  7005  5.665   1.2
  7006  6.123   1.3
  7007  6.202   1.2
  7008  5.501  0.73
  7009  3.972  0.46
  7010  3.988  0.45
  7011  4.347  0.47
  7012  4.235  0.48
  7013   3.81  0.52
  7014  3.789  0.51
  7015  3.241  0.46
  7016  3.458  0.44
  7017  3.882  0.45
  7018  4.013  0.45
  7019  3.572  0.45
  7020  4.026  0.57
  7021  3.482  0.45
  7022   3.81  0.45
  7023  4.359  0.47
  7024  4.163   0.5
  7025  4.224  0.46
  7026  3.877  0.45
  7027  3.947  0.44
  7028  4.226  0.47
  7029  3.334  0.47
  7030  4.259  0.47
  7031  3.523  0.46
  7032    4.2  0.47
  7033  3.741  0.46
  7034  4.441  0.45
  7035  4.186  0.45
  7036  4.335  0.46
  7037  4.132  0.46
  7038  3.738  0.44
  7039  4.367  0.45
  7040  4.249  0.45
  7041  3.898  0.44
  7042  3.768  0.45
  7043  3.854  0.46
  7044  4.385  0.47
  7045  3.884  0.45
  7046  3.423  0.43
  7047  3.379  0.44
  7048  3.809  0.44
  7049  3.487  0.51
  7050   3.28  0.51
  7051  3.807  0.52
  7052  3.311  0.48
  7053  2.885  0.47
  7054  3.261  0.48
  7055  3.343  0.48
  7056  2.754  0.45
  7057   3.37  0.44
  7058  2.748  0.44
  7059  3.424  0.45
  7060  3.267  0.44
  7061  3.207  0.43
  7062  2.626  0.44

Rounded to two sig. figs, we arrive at -0.30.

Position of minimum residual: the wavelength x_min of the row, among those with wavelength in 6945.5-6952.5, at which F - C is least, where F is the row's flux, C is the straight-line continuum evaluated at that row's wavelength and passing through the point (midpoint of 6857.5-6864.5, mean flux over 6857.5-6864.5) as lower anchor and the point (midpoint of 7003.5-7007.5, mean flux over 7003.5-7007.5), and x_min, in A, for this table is 6952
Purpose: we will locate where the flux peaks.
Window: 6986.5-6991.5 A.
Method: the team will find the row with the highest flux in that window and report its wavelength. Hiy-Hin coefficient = 6988 A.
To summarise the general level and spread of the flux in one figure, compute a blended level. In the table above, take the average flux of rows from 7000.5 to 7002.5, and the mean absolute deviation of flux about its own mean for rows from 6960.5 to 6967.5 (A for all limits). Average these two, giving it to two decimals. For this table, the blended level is 1.97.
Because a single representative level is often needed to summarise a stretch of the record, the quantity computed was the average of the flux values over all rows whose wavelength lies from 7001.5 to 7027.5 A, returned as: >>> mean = 4.24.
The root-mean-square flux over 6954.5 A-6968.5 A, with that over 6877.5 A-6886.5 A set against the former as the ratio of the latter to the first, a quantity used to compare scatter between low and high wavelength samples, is 1.02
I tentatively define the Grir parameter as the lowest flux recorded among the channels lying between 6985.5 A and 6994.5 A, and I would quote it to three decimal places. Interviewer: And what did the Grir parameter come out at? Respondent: 3.798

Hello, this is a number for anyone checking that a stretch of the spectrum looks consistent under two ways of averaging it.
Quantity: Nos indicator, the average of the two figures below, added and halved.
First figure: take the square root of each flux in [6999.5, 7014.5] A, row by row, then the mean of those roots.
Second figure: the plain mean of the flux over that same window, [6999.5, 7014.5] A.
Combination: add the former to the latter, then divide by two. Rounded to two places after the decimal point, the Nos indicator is 3.34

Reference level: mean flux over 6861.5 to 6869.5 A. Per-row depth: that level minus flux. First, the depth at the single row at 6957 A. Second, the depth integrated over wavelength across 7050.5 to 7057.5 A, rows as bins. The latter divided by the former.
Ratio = -15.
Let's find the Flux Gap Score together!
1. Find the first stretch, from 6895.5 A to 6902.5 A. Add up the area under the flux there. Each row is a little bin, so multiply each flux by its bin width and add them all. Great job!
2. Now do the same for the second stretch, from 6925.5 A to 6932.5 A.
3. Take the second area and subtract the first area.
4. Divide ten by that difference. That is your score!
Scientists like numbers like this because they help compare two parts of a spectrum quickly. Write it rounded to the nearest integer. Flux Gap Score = -21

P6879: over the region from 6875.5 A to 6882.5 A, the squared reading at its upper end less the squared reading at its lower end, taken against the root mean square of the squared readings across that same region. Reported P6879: 0.10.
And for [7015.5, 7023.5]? 0.47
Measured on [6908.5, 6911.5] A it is -0.14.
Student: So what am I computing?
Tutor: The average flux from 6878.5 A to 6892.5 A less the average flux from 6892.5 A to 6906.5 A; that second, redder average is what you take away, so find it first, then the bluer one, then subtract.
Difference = 0.38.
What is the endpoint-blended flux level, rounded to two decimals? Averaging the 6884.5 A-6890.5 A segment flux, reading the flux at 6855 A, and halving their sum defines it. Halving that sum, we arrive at 4.02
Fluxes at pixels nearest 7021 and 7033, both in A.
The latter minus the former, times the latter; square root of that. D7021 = 0.98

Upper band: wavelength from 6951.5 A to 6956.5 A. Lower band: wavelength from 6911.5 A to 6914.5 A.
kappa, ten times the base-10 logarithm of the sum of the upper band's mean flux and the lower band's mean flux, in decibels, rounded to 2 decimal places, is 8.66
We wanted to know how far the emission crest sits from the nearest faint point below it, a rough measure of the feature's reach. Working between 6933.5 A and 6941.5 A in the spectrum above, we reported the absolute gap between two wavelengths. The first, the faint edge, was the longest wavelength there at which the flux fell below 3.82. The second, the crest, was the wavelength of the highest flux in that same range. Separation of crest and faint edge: 1 A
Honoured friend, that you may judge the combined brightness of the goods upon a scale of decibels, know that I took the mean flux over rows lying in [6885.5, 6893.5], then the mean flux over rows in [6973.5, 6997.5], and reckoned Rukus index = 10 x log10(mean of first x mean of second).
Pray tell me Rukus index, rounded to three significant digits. 12.5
